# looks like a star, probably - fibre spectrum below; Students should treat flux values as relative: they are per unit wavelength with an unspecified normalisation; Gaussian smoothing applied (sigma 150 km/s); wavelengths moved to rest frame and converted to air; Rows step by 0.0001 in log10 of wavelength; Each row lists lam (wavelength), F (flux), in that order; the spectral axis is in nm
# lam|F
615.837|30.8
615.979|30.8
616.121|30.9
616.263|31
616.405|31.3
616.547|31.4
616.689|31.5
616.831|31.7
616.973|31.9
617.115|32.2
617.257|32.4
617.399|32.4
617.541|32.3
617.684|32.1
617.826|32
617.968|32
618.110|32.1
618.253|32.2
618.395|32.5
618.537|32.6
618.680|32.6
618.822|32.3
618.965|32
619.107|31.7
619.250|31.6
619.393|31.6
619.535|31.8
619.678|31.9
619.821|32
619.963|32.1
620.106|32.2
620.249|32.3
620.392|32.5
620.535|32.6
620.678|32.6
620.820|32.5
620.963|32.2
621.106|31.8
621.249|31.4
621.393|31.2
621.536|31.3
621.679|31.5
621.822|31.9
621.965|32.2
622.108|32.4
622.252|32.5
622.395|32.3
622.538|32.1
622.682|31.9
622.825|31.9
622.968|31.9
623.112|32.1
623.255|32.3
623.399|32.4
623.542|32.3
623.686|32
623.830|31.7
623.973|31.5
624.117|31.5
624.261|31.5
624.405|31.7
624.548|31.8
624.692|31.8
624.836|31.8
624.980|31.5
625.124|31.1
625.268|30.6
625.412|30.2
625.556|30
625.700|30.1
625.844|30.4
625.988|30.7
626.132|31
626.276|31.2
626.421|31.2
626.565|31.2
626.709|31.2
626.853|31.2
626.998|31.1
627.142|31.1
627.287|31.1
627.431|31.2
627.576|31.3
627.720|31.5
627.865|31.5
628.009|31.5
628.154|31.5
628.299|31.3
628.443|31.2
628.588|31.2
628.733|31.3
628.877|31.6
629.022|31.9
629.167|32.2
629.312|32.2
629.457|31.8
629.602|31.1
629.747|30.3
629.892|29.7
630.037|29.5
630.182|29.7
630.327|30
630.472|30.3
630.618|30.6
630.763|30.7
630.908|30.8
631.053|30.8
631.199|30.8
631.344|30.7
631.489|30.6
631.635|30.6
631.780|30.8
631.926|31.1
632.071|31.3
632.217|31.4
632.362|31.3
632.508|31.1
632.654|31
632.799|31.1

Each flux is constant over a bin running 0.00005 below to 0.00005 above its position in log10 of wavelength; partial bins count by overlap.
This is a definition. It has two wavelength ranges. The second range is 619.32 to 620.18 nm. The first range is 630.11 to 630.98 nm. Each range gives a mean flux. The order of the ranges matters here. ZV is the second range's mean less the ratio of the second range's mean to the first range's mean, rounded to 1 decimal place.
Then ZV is 30.9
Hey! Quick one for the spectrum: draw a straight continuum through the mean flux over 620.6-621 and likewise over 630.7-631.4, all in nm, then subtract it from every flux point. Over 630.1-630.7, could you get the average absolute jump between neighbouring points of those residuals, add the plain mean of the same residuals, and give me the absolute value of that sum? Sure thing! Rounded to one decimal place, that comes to 0.4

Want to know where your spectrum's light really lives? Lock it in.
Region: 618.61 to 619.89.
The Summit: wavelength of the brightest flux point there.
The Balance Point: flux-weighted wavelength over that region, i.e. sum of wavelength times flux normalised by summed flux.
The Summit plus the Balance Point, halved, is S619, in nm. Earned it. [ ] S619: 618.96 nm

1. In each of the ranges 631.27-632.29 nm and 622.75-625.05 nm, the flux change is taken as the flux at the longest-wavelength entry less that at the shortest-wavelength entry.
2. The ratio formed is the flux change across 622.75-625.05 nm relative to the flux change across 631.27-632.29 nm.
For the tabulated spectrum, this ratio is -0.57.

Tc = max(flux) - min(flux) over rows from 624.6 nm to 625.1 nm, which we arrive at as 0.30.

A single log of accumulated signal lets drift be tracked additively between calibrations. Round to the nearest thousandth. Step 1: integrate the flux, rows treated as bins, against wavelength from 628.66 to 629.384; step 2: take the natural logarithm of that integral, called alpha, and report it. 3.138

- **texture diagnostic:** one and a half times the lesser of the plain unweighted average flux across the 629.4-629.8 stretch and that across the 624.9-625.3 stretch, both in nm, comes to 46.6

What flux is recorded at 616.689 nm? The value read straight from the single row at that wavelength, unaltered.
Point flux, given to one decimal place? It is 31.5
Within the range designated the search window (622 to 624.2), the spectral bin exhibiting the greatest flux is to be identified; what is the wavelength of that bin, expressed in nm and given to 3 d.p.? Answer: 622.252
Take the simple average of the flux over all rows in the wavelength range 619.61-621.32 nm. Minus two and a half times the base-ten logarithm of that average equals -3.77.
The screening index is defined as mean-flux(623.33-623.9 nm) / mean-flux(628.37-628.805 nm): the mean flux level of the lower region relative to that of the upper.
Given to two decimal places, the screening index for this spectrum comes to 1.03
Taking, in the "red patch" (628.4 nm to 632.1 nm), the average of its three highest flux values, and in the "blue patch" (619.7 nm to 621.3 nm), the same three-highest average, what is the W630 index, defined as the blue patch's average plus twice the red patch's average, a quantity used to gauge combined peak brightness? 96.8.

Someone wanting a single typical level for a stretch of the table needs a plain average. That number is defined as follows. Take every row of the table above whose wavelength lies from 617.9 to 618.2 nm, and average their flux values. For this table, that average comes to 32.0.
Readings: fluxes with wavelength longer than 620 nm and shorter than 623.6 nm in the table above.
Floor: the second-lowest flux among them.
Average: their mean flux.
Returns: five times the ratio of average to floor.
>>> 5.13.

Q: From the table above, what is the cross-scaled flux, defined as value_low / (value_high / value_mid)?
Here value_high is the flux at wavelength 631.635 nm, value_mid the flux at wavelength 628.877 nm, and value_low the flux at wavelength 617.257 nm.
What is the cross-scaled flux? 33.46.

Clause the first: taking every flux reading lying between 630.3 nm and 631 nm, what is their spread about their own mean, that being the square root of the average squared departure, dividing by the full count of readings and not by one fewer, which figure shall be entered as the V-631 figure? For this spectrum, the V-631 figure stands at 0.29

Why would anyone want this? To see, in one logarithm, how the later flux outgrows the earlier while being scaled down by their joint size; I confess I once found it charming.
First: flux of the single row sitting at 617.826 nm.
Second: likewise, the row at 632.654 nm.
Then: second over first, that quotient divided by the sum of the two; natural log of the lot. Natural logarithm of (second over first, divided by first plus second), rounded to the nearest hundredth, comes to -4.17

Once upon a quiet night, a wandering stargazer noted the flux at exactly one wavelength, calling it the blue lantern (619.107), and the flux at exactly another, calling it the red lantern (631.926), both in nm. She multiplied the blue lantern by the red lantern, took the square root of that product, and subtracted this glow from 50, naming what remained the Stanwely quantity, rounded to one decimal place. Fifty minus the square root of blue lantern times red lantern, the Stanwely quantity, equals 18.6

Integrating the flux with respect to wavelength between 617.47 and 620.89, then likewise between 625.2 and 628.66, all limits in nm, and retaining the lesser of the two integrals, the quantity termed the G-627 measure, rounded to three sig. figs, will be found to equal 107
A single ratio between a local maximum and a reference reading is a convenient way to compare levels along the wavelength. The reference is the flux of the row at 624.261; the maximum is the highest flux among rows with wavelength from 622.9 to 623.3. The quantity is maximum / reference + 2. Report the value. 3.025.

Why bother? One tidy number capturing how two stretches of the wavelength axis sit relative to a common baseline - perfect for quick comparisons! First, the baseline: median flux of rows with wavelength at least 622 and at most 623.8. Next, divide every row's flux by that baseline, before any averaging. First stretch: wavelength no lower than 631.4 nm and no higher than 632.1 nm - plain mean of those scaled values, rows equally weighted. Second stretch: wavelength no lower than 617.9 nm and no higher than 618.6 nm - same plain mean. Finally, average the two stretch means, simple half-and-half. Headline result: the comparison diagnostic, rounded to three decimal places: 0.981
